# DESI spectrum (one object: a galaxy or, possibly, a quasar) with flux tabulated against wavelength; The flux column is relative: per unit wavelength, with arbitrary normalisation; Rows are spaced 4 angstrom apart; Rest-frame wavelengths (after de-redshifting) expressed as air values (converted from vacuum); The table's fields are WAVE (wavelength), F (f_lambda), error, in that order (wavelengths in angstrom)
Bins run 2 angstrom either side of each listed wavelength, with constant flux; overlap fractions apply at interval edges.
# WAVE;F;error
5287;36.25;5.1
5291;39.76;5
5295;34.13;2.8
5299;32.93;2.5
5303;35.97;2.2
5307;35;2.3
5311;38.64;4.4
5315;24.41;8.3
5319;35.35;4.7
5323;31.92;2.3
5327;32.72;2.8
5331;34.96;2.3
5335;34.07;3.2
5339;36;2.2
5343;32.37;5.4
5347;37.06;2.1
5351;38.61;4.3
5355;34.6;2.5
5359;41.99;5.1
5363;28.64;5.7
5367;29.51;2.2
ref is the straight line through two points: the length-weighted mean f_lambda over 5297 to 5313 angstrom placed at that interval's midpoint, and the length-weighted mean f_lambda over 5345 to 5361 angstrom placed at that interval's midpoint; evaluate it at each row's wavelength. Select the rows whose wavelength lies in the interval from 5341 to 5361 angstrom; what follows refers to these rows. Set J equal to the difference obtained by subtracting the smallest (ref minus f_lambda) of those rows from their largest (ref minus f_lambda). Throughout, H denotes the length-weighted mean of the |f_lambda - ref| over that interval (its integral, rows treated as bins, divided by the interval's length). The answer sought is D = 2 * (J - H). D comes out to 12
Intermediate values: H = 2.7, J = 9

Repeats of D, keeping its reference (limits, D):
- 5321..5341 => 1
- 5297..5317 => 22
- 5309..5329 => 19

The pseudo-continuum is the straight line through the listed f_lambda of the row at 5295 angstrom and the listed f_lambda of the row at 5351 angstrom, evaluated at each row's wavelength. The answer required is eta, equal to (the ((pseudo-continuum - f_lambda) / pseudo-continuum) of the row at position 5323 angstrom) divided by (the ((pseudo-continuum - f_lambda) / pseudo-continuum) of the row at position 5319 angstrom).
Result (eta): 6.3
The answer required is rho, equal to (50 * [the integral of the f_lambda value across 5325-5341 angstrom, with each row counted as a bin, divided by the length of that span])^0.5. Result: 41.5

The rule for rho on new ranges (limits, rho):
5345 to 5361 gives 43.6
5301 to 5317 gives 40.9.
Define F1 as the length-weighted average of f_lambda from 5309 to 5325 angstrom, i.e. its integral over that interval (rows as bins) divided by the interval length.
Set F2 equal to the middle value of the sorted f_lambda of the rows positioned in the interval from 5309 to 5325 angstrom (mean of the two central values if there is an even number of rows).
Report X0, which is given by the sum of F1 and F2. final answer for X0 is 66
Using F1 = 32.6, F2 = 33.6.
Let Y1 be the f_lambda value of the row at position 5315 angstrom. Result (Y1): 24.41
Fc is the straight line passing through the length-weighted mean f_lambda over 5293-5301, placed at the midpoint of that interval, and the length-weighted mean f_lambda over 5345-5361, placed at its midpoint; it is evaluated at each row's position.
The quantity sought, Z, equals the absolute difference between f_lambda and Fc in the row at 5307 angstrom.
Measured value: 0.7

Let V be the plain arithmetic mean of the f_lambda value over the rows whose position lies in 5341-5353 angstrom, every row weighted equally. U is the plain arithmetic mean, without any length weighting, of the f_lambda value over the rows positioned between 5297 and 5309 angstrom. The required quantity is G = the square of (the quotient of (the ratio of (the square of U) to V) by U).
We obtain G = 0.92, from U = 34.6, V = 36.0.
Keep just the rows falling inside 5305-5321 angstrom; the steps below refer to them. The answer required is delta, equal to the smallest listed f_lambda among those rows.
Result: 24.41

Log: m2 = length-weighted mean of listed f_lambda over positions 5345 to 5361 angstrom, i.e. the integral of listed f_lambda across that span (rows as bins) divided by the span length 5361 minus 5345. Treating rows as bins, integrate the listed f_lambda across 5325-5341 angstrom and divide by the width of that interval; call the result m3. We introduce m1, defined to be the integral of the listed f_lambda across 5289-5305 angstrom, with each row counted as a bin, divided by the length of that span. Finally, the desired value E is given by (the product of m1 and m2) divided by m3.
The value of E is 39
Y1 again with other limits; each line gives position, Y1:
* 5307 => 35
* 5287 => 36.25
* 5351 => 38.61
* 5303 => 35.97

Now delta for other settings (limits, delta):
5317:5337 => 31.92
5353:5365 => 28.64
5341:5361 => 32.37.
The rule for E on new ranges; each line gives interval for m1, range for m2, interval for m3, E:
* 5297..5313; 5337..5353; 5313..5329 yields 41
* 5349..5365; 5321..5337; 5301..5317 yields 36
